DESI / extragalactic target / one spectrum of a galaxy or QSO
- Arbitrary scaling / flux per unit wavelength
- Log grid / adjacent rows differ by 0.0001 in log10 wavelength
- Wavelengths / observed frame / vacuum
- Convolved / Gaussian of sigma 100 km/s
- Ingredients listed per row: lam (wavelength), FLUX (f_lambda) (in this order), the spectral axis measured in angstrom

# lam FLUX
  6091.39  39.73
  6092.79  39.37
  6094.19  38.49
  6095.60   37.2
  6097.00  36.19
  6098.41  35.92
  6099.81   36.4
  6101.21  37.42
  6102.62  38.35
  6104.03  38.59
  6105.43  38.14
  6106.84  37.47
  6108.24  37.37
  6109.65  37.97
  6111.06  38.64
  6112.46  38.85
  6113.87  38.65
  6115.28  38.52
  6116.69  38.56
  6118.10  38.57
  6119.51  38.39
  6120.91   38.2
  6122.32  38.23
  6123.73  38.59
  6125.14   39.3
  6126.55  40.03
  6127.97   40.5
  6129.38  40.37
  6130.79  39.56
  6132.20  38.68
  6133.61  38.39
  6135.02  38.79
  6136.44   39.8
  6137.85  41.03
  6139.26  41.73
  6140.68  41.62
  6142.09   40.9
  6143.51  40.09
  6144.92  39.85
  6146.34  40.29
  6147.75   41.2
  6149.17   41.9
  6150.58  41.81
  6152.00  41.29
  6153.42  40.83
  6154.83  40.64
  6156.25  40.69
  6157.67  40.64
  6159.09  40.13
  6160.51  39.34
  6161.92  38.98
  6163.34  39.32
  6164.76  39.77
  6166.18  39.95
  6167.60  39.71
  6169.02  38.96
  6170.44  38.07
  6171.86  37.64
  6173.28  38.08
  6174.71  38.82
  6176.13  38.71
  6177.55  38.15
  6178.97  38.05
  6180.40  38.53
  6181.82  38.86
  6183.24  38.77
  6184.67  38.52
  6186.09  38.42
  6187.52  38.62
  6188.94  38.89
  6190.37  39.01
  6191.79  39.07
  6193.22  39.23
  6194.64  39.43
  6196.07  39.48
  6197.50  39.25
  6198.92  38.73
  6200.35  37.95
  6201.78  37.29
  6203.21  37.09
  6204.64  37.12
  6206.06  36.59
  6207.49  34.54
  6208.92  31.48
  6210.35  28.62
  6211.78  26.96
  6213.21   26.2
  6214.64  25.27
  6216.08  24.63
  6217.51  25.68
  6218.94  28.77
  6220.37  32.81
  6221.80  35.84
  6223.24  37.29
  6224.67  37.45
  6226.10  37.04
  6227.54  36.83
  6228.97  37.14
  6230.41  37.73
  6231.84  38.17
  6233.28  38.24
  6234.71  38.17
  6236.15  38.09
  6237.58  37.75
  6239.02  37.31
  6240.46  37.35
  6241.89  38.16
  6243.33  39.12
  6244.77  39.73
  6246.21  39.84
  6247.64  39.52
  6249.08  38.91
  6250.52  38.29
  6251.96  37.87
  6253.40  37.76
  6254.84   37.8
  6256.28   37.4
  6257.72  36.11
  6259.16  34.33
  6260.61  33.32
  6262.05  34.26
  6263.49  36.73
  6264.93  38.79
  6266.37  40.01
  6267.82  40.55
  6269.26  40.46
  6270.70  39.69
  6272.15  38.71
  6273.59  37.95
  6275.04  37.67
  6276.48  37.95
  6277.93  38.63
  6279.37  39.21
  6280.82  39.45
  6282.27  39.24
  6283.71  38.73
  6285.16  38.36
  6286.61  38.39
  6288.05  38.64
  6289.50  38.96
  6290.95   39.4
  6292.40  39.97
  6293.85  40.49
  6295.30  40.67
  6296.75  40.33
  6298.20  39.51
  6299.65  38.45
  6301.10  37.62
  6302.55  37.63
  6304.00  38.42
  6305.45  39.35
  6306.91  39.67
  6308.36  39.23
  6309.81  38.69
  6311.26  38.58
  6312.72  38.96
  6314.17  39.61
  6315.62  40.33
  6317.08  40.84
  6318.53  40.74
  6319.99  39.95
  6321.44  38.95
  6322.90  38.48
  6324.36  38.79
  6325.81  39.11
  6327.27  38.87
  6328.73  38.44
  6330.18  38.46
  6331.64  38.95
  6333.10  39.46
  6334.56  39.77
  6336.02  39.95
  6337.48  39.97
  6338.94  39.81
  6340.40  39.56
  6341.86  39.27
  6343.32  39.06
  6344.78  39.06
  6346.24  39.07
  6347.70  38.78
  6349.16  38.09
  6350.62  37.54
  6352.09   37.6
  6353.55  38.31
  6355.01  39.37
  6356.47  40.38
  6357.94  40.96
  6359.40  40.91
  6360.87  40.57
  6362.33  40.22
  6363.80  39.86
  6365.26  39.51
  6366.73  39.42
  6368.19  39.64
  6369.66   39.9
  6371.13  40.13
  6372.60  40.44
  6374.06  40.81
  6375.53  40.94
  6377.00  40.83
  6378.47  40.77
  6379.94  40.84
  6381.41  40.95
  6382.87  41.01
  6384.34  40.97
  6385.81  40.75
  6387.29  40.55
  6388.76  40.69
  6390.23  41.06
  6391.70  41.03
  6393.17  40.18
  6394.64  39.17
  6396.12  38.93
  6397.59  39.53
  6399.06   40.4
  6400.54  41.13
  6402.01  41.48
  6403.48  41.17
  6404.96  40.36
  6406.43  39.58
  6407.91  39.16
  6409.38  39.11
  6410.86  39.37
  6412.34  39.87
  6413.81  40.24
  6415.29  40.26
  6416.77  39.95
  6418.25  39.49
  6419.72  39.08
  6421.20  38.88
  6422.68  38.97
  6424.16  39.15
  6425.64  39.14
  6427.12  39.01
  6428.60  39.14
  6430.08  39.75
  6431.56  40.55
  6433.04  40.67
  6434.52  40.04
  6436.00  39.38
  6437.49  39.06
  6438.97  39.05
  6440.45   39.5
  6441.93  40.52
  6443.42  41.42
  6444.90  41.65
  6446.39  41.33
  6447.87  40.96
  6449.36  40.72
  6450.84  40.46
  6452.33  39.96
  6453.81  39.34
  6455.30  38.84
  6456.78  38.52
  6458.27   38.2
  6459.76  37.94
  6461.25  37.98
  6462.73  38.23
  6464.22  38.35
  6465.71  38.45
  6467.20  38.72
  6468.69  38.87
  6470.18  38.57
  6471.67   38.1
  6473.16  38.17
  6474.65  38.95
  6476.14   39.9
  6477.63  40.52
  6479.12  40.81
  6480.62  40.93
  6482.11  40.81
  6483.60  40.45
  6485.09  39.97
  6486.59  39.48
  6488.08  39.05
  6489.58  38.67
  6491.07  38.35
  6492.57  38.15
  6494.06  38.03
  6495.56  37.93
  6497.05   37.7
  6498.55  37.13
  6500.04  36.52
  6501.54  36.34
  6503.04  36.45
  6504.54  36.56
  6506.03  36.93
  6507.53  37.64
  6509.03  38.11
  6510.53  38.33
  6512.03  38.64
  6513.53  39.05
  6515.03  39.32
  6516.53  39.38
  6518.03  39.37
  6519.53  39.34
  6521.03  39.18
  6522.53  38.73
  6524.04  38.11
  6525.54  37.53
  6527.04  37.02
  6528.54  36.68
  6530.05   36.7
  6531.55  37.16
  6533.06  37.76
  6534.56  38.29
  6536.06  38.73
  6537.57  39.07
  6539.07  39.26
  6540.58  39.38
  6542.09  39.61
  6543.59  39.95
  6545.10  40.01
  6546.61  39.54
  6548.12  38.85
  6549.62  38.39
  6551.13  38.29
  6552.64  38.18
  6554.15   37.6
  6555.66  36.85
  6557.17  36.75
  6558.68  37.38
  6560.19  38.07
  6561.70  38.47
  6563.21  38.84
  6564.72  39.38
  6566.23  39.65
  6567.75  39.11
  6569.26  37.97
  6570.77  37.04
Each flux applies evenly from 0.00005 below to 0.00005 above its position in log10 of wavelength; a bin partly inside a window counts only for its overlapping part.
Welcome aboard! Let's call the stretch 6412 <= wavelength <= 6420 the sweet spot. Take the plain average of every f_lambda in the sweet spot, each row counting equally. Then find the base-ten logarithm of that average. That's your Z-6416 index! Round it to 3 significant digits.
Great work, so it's 1.60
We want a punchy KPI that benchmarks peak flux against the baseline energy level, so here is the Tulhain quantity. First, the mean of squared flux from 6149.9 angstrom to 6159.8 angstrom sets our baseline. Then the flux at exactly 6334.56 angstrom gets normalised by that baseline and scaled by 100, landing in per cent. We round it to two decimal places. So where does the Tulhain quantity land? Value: 2.38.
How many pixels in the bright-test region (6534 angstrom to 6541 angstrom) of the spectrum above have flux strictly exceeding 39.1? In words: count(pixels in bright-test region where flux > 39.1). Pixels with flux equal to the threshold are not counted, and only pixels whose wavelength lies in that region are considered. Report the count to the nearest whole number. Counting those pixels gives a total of 2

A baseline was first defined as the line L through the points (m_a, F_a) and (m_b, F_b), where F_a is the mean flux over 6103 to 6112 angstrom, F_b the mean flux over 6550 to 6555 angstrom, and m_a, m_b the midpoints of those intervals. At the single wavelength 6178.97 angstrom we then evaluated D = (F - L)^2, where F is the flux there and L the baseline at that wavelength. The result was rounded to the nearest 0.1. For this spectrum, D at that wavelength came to 0.0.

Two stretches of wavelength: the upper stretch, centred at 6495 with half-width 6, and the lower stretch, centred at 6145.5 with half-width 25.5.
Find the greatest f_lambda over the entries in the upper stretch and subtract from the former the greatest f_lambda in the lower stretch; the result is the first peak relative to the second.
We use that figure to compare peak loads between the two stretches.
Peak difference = -3.2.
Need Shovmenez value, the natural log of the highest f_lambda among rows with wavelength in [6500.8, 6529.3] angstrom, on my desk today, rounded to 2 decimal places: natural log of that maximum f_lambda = 3.67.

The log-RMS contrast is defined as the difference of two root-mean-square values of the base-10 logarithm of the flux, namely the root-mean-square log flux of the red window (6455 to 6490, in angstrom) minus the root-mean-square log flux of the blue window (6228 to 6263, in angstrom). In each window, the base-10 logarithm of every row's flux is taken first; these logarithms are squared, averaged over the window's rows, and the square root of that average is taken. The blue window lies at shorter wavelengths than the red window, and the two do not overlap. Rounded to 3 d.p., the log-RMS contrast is 0.017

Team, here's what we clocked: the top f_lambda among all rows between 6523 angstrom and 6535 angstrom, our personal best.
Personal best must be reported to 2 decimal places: 38.29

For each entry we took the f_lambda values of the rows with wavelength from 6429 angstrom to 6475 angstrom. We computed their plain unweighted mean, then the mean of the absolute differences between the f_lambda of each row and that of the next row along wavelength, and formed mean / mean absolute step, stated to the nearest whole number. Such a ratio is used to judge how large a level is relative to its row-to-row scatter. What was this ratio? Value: 104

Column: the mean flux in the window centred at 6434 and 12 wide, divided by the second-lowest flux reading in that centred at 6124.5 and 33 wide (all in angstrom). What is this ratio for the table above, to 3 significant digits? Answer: 1.05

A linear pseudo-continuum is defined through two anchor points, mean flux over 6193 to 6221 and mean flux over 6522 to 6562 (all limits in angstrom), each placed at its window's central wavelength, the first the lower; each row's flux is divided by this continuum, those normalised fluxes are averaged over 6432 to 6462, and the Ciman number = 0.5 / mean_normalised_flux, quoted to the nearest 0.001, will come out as 0.463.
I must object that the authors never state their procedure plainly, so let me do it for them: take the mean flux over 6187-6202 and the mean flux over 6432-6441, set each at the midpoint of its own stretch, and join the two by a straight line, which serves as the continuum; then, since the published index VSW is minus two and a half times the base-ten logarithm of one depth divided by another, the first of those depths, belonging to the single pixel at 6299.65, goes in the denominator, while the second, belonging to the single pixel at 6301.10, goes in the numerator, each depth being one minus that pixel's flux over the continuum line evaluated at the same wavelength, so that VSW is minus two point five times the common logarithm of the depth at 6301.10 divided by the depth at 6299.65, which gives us -0.8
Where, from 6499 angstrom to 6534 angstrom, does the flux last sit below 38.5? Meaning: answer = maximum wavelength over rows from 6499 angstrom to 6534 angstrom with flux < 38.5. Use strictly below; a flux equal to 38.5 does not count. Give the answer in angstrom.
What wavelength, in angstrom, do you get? 6533.06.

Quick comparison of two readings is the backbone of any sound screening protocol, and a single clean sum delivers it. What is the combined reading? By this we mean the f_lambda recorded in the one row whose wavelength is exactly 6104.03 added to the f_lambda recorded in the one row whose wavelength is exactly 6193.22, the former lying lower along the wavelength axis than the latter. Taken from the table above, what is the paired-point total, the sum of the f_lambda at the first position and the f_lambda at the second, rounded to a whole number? 78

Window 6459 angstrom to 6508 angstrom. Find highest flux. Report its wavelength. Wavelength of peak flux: 6480.62 angstrom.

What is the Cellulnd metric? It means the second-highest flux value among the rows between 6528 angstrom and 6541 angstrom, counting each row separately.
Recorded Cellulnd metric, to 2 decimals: 39.26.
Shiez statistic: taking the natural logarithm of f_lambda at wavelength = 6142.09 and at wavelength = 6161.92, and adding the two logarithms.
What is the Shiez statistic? 7.37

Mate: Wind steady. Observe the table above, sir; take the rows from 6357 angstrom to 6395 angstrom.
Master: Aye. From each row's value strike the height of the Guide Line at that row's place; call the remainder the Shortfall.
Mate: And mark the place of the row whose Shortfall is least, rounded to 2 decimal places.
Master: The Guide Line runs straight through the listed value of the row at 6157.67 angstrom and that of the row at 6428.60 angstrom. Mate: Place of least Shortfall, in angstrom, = 6394.64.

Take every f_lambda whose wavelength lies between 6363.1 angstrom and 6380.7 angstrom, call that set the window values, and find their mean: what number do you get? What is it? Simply 40.3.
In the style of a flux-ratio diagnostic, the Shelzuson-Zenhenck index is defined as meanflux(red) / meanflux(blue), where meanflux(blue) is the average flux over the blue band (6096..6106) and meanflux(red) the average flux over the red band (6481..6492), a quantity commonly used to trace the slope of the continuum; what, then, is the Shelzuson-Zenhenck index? 1.06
